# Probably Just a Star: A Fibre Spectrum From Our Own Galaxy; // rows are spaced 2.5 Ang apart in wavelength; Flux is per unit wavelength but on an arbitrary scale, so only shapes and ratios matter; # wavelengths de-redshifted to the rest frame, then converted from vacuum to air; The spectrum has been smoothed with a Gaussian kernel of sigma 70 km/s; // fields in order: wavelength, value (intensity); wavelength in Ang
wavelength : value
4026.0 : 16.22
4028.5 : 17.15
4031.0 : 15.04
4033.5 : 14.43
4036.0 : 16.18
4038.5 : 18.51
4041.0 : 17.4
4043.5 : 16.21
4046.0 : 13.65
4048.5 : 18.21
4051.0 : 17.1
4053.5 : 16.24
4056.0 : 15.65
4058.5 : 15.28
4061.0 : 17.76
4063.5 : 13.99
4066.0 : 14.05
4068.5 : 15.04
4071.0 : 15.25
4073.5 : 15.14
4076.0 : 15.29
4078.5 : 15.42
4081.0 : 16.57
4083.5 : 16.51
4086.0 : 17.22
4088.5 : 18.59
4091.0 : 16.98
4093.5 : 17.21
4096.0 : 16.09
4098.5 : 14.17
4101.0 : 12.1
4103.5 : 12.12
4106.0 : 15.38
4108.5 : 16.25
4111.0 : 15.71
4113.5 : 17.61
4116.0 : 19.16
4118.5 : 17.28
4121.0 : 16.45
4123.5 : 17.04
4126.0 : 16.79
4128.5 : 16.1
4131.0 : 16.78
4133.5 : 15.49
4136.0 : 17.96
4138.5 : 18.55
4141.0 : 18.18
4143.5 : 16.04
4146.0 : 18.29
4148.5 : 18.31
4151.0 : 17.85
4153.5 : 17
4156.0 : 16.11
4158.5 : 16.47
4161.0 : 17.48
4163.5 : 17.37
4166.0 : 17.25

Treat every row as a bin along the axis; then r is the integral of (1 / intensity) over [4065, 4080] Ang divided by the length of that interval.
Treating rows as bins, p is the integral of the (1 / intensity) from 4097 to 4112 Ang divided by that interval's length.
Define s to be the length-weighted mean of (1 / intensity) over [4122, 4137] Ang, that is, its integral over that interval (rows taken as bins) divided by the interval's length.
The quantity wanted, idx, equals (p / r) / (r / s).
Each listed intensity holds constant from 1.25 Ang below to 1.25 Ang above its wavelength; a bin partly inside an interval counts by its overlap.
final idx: 0.97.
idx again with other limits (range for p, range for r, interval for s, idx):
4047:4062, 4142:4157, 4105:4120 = 1.07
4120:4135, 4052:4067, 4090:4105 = 1.00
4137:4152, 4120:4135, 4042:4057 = 0.94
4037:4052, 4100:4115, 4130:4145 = 0.75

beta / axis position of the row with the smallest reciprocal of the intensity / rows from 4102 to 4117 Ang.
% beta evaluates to 4116.0 Ang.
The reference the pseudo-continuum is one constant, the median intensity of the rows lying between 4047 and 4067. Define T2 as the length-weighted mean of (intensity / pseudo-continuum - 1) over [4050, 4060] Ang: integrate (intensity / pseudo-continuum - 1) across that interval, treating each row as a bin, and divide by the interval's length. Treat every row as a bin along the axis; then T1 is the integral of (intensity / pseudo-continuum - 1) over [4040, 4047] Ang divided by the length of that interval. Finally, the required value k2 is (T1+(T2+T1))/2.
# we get -0.01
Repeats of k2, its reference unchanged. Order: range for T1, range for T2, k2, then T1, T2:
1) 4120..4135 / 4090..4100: 0.03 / 0.03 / 0.003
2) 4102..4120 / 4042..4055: 0.02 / 0.01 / 0.022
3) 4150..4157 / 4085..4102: 0.07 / 0.07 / 0.009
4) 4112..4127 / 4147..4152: 0.16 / 0.09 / 0.135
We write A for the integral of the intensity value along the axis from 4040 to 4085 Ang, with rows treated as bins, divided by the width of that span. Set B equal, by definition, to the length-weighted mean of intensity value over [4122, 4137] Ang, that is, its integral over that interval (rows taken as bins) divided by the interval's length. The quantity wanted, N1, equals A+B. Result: 32.5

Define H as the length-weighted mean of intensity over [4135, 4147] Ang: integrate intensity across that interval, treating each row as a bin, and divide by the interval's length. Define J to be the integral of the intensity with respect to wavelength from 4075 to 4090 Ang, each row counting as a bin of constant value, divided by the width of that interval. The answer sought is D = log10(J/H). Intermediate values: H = 17.8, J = 16.6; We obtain -0.03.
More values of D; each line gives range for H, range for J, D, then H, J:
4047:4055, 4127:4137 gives -0.01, 17.0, 16.6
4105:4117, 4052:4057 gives -0.02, 16.8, 16.0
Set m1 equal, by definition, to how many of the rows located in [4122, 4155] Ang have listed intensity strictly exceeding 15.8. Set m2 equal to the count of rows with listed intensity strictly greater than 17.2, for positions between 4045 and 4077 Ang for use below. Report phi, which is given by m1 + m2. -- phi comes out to 14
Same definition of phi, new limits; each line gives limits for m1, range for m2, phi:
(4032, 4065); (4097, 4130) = 11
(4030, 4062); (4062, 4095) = 11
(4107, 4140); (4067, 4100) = 14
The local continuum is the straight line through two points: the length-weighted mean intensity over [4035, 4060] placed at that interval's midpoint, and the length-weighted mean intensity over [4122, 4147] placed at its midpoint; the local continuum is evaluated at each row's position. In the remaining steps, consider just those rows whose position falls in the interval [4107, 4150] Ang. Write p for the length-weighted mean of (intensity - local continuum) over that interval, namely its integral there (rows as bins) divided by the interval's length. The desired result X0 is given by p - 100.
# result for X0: -100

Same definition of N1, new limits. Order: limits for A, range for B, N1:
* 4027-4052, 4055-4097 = 32.4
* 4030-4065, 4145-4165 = 33.5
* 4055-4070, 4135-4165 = 32.7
